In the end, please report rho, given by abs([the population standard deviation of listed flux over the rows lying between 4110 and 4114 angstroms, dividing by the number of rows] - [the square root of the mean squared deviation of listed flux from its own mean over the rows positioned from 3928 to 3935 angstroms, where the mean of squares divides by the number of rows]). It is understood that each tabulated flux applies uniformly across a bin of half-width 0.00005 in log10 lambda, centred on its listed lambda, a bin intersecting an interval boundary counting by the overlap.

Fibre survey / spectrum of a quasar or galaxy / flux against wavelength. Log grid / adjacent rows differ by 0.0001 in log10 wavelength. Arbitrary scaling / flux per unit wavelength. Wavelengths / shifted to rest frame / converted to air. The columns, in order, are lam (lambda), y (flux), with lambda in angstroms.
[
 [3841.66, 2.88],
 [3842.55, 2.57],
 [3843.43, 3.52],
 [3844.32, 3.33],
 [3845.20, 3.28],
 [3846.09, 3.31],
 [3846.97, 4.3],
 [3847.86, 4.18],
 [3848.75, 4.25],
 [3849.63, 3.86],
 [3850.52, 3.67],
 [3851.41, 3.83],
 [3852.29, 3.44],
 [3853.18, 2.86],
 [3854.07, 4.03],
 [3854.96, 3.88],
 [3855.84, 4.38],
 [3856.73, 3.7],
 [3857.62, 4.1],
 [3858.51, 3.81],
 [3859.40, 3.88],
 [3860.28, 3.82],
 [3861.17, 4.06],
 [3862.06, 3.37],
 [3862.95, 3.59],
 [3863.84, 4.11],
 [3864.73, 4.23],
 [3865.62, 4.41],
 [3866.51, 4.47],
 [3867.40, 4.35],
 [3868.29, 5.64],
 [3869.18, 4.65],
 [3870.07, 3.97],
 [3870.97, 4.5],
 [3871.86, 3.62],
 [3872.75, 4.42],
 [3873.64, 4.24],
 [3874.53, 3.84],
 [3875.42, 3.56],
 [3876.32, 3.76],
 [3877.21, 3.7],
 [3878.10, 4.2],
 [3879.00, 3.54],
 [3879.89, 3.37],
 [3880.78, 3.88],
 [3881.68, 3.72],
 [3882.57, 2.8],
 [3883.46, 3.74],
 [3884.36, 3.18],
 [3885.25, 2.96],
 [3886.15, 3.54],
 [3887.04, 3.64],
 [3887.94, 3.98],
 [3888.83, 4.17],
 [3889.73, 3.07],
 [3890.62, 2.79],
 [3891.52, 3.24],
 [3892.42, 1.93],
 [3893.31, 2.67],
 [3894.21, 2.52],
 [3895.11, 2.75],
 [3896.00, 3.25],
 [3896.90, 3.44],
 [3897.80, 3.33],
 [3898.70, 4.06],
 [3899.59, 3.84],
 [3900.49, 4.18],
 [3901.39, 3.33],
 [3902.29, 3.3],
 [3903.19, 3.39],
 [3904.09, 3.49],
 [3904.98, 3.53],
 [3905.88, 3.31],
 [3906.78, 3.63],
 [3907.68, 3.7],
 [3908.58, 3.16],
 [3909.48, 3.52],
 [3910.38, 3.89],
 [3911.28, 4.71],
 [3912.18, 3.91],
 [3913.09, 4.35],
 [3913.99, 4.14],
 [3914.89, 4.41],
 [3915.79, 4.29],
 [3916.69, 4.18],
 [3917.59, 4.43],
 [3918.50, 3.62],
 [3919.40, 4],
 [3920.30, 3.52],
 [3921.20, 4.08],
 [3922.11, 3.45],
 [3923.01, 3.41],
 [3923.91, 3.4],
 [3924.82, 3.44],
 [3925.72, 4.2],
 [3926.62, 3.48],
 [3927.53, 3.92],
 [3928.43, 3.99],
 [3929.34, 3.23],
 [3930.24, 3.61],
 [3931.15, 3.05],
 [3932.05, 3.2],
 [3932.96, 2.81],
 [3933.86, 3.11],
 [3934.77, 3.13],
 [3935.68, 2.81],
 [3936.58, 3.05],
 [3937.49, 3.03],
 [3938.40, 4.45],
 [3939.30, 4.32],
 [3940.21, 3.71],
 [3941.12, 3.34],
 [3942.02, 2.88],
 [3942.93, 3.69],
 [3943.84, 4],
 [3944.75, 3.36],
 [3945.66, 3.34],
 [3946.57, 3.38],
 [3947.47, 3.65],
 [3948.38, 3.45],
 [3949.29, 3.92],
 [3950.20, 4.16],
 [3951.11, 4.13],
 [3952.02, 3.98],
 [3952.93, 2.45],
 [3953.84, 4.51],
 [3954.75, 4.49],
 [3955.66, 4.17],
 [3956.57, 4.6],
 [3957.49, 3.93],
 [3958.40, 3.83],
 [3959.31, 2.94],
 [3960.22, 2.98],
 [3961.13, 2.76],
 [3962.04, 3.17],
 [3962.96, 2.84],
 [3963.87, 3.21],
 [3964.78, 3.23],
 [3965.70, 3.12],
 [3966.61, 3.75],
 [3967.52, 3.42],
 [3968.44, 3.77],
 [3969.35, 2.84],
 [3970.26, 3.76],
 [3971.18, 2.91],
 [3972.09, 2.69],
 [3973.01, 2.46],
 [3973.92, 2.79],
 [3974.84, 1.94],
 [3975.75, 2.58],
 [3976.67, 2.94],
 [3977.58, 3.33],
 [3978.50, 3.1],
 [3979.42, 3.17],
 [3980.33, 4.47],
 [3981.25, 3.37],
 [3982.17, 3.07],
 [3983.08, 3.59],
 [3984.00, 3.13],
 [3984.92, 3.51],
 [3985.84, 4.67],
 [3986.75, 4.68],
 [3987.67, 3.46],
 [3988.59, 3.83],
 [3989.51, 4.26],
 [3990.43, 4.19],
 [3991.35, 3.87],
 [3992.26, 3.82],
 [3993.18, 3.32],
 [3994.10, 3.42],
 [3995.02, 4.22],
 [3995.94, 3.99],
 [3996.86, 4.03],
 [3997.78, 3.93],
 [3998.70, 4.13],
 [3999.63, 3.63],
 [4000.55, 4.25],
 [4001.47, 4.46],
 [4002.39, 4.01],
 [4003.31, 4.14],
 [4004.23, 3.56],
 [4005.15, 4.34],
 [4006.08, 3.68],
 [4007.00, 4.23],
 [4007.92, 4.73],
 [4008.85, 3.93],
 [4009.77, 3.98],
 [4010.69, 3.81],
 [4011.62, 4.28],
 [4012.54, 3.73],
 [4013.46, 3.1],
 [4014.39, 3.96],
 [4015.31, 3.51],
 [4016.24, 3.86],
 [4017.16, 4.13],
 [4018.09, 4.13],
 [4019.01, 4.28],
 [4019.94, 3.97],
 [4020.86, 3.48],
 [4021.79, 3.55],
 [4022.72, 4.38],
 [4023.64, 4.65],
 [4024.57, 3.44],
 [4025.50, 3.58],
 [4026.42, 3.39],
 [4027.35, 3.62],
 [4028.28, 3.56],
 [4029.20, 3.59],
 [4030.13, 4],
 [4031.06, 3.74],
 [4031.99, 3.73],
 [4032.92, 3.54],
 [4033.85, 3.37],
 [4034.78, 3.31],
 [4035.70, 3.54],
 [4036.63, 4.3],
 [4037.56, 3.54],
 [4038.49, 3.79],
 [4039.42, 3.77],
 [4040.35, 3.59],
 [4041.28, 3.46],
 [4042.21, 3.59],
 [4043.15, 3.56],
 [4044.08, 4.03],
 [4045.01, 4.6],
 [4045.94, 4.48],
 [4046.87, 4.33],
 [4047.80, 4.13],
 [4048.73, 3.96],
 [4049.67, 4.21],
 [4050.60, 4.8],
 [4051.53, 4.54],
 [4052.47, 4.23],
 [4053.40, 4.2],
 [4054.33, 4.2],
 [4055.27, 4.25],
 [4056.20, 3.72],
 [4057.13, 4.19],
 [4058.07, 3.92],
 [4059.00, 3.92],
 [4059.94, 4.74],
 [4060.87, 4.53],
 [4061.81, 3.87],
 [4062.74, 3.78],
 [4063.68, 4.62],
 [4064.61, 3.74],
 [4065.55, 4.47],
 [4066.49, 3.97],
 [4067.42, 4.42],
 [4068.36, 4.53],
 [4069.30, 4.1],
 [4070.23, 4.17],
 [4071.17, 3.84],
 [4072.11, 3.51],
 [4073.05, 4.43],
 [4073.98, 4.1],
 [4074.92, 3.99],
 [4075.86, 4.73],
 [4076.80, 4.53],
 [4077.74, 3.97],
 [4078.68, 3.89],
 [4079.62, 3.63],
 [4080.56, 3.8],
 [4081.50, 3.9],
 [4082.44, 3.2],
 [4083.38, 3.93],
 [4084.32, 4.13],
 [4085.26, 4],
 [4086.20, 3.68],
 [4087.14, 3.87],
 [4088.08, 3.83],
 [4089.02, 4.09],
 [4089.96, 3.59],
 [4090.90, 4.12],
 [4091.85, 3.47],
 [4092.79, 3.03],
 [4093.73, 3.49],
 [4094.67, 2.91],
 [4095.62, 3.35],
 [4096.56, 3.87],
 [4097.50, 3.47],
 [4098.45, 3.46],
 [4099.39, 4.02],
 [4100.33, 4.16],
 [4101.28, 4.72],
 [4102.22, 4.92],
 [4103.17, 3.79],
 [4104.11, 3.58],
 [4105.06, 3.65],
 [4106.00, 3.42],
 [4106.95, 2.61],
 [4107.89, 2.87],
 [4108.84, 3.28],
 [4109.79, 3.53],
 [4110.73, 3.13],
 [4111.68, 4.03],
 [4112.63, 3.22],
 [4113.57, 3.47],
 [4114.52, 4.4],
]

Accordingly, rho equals 0.01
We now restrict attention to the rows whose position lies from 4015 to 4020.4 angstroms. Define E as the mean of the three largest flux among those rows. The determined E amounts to 4.2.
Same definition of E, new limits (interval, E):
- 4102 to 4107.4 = 4.1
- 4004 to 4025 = 4.6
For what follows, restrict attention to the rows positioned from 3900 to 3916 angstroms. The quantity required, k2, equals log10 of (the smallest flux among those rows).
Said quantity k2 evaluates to 0.500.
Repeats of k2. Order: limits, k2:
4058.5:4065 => 0.573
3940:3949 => 0.459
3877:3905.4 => 0.286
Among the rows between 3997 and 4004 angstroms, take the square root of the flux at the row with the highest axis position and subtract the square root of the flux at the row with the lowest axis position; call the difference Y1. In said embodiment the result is 0.05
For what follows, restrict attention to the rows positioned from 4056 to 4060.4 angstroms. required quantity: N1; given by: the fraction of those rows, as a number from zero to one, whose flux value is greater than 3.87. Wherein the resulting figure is 0.80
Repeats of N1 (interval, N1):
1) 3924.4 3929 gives 0.60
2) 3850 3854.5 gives 0.20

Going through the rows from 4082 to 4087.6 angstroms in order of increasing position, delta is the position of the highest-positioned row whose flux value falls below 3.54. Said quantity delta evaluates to 4082.44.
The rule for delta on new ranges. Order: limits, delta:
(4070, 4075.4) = 4072.11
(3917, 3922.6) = 3922.11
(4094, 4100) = 4098.45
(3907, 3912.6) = 3909.48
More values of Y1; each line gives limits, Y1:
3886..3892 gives -0.08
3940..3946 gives -0.10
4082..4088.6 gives 0.17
